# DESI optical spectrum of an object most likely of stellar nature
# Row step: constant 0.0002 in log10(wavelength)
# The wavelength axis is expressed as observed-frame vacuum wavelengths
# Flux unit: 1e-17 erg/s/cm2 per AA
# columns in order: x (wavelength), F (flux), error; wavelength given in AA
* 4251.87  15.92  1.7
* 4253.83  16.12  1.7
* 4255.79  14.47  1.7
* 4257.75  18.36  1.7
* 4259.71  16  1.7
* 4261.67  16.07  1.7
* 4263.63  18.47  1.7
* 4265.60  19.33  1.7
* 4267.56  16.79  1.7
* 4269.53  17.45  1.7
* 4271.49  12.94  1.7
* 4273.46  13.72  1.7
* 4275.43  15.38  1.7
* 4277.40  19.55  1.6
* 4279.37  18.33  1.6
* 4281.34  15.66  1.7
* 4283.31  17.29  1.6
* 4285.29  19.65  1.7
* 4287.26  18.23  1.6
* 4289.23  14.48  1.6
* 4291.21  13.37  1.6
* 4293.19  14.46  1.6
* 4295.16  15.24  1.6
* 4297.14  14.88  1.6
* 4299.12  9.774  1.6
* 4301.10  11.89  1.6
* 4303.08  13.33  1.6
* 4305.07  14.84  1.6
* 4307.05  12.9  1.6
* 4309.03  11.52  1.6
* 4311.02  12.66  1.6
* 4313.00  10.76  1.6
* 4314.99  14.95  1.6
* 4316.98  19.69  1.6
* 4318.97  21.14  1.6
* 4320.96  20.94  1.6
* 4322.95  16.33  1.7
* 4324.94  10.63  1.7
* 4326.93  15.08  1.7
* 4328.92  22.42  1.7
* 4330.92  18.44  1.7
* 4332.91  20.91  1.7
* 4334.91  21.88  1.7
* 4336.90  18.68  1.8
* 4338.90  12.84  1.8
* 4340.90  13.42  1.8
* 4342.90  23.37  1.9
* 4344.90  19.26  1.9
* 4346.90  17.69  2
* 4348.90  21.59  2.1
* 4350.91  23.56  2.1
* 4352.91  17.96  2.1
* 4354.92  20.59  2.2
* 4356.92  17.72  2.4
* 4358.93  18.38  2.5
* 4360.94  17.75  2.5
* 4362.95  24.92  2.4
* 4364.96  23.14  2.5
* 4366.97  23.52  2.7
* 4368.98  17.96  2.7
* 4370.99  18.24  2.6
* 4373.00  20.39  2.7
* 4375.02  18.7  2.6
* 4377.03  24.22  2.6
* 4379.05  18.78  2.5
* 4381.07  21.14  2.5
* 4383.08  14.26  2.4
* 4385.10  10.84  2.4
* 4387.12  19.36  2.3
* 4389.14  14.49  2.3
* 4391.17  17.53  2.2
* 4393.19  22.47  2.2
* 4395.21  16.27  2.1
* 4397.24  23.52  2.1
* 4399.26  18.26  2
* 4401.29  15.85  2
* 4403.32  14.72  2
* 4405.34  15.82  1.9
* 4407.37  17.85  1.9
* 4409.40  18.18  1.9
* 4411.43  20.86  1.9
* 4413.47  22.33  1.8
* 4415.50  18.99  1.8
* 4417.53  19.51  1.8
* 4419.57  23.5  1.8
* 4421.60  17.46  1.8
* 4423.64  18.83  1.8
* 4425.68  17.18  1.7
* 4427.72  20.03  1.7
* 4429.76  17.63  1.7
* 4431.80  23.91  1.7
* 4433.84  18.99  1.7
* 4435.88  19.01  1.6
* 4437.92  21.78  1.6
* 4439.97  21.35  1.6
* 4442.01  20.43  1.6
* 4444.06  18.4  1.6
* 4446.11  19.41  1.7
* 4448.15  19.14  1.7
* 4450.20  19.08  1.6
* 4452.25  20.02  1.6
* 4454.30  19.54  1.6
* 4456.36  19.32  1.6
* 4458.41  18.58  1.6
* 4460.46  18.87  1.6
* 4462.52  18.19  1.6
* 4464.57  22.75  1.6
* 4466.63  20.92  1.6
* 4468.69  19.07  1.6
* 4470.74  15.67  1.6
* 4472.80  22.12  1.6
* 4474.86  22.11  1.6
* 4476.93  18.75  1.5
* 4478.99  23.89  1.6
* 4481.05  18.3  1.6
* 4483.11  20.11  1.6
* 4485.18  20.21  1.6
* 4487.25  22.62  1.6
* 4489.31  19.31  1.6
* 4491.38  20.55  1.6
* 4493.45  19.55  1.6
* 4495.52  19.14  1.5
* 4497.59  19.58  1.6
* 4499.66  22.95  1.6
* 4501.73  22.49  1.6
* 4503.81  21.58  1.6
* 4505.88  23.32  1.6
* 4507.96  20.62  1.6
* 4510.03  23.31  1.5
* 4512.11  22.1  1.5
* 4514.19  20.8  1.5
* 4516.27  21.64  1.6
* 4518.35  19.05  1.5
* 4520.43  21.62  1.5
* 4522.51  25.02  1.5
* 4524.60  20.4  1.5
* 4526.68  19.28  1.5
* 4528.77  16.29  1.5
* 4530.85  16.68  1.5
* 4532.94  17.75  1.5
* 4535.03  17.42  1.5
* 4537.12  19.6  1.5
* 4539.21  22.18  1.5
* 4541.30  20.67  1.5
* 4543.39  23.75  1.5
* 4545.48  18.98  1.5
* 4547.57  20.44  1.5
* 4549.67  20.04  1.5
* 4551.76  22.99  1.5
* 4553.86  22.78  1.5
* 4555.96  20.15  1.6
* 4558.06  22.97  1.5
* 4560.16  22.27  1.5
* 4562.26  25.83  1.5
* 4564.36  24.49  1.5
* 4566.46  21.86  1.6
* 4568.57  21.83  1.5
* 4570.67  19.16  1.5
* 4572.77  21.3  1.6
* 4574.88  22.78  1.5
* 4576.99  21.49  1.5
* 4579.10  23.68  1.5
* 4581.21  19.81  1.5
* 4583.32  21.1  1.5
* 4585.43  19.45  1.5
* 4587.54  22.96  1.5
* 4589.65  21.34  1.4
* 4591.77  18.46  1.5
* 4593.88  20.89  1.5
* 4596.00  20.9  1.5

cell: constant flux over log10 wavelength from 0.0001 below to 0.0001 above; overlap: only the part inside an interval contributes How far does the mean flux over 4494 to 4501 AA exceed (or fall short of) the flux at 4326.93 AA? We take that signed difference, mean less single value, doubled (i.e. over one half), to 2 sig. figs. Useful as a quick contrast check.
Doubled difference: 11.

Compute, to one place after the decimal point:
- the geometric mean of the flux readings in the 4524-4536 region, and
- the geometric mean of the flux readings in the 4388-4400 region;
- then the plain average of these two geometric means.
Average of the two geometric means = 18.2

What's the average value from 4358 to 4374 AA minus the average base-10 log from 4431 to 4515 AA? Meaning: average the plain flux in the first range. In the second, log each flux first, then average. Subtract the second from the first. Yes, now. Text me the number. 19.2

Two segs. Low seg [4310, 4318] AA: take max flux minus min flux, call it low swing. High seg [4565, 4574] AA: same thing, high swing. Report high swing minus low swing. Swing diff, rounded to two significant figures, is -6.2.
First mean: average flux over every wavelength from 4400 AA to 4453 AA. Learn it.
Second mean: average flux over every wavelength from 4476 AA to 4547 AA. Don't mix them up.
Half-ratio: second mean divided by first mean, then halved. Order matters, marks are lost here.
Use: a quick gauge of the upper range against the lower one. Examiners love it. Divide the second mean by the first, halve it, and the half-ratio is 0.535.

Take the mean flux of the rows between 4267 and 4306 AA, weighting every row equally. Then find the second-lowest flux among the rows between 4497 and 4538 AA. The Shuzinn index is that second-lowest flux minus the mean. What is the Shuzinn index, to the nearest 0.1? 1.3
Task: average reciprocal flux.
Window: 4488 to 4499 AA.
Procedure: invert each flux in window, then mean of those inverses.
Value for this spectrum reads 0.051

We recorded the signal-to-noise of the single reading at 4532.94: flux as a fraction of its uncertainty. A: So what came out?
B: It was 11.8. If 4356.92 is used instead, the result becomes 7.4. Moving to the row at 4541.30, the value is 13.8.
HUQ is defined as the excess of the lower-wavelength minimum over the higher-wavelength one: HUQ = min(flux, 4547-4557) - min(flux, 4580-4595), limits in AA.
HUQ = 2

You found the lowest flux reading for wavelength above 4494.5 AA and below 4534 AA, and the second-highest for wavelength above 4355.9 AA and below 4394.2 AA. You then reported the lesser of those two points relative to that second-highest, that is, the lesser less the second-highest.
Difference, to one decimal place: -7.9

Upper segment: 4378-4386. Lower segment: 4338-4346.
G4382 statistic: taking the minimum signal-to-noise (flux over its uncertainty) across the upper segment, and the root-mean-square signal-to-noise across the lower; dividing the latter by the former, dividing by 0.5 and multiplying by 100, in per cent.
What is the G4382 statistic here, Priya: 420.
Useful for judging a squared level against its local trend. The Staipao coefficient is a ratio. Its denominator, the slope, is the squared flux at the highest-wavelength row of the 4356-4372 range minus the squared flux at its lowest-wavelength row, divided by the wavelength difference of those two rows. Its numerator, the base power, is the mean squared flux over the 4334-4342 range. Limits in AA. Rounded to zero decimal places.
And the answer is 221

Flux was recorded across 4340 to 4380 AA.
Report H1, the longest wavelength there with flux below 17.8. 4360.94 AA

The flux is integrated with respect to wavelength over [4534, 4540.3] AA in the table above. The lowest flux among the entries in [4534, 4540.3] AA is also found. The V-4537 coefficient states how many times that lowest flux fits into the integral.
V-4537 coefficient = 7.1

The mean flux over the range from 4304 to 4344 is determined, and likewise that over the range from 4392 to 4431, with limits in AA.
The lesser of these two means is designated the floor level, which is 16.7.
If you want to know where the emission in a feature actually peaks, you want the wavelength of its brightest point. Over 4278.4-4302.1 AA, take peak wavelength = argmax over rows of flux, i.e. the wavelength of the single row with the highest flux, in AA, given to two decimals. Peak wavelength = 4285.29 AA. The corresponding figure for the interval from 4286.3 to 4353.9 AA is 4350.91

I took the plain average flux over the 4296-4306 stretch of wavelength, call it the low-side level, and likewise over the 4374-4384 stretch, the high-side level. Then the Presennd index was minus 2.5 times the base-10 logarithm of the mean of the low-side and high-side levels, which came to -3.02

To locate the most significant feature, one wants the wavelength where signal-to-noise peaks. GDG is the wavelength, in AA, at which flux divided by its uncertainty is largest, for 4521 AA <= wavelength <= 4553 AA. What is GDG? 4522.51 AA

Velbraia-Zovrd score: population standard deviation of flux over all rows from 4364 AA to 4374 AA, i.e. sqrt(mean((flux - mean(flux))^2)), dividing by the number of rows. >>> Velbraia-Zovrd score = 2.3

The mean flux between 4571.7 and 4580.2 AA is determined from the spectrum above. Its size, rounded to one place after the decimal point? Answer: 22.3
